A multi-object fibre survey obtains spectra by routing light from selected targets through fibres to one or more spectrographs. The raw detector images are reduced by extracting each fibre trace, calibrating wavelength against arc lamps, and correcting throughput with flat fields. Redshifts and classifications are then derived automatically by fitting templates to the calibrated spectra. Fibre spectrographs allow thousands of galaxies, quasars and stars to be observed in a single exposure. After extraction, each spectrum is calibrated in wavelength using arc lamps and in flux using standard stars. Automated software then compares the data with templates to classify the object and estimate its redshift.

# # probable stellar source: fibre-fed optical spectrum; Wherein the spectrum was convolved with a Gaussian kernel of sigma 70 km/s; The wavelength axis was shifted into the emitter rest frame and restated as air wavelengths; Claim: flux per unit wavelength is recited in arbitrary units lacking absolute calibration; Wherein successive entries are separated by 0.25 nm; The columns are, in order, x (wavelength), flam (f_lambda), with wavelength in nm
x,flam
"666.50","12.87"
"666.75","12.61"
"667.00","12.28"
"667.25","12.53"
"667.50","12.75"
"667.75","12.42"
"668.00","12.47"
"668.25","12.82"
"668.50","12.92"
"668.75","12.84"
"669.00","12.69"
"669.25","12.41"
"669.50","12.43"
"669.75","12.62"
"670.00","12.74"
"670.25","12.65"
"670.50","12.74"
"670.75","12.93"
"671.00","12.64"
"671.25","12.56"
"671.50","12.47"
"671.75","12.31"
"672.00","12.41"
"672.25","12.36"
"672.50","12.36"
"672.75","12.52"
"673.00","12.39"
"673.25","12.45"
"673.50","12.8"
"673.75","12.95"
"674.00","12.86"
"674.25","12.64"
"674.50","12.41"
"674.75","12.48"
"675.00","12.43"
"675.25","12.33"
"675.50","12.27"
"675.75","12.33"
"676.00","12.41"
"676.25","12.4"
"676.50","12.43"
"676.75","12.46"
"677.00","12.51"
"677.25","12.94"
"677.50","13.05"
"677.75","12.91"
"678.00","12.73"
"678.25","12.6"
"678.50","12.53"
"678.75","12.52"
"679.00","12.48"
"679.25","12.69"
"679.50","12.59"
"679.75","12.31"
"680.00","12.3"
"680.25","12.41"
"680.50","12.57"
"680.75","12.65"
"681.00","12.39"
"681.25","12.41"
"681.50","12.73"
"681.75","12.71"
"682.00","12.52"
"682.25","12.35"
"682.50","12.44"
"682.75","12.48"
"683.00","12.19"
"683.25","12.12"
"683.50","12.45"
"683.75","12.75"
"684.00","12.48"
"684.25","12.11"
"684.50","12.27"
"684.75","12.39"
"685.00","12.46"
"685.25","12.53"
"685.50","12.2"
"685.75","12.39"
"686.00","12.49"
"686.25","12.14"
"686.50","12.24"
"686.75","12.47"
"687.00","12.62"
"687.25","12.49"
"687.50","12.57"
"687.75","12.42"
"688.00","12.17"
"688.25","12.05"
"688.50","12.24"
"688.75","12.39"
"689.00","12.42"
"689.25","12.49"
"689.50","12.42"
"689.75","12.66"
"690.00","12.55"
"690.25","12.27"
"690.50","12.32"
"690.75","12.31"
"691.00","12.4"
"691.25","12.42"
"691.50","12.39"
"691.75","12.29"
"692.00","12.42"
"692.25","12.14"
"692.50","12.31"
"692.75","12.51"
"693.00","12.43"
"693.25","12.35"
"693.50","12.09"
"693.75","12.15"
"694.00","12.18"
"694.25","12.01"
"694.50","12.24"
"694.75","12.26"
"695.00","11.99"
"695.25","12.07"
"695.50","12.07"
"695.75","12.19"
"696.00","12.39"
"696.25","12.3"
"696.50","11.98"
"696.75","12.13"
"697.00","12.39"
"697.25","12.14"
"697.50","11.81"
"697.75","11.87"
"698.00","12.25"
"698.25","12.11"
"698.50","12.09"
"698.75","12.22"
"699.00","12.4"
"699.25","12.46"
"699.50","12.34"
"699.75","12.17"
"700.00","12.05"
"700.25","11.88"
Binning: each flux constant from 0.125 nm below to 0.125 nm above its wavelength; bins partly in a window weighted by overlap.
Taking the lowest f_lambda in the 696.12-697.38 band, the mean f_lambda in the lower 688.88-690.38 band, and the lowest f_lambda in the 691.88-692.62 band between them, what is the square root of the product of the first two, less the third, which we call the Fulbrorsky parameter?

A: 0.08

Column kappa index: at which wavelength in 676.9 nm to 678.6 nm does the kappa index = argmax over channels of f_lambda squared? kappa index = 677.50 nm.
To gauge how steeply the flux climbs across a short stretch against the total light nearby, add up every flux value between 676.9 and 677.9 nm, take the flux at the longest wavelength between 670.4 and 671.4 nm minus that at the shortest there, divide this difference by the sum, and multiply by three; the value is -0.011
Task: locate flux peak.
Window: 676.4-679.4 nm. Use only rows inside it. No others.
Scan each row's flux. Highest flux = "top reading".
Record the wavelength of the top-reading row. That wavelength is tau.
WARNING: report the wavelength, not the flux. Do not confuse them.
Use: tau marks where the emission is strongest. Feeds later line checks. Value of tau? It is 677.50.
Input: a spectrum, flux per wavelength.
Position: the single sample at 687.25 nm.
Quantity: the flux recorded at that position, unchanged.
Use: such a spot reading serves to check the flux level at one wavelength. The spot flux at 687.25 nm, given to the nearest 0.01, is 12.49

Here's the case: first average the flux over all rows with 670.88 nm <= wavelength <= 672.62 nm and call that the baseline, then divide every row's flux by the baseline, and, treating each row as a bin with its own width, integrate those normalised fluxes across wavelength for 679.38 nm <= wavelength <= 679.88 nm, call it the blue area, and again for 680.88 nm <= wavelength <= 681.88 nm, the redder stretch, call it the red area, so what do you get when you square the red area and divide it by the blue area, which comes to 2.0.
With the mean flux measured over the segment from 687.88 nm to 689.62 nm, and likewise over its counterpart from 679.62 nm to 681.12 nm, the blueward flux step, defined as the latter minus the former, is 0.13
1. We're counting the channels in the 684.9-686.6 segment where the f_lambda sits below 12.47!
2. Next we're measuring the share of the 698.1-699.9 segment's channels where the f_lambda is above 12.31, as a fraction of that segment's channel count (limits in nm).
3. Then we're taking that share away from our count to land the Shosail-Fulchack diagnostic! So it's 4.6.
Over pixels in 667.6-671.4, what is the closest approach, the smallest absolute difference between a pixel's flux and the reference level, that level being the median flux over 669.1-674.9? 0.040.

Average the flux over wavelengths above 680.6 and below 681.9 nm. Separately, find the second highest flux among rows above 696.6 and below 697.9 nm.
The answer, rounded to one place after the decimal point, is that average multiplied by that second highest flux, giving 152.7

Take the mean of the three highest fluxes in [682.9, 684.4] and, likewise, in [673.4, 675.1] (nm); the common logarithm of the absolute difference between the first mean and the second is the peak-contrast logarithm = -0.51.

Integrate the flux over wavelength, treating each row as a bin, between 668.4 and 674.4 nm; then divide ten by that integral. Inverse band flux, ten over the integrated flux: 0.13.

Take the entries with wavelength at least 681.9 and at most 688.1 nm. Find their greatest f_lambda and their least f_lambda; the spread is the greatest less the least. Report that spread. 0.640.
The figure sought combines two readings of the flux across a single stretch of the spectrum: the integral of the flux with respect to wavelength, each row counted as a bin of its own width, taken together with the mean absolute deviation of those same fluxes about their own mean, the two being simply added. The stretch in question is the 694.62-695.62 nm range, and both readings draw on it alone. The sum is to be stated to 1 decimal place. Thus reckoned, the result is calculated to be 12.2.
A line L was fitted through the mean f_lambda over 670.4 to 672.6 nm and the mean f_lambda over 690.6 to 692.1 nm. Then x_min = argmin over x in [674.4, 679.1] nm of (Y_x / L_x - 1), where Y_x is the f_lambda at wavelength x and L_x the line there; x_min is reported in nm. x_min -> 675.50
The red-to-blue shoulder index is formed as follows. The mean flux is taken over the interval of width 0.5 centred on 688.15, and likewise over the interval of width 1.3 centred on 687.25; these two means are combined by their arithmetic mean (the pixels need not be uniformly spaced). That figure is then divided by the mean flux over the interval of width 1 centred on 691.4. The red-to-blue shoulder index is 0.99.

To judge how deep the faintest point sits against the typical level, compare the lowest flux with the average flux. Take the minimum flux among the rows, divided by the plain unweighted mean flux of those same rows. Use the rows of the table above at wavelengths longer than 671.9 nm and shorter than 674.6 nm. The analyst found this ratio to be 0.984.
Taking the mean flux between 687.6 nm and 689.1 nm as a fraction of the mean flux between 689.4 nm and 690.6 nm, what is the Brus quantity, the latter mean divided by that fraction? 12.6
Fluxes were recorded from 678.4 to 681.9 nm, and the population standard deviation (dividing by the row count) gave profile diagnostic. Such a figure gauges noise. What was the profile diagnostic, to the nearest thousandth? 0.139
